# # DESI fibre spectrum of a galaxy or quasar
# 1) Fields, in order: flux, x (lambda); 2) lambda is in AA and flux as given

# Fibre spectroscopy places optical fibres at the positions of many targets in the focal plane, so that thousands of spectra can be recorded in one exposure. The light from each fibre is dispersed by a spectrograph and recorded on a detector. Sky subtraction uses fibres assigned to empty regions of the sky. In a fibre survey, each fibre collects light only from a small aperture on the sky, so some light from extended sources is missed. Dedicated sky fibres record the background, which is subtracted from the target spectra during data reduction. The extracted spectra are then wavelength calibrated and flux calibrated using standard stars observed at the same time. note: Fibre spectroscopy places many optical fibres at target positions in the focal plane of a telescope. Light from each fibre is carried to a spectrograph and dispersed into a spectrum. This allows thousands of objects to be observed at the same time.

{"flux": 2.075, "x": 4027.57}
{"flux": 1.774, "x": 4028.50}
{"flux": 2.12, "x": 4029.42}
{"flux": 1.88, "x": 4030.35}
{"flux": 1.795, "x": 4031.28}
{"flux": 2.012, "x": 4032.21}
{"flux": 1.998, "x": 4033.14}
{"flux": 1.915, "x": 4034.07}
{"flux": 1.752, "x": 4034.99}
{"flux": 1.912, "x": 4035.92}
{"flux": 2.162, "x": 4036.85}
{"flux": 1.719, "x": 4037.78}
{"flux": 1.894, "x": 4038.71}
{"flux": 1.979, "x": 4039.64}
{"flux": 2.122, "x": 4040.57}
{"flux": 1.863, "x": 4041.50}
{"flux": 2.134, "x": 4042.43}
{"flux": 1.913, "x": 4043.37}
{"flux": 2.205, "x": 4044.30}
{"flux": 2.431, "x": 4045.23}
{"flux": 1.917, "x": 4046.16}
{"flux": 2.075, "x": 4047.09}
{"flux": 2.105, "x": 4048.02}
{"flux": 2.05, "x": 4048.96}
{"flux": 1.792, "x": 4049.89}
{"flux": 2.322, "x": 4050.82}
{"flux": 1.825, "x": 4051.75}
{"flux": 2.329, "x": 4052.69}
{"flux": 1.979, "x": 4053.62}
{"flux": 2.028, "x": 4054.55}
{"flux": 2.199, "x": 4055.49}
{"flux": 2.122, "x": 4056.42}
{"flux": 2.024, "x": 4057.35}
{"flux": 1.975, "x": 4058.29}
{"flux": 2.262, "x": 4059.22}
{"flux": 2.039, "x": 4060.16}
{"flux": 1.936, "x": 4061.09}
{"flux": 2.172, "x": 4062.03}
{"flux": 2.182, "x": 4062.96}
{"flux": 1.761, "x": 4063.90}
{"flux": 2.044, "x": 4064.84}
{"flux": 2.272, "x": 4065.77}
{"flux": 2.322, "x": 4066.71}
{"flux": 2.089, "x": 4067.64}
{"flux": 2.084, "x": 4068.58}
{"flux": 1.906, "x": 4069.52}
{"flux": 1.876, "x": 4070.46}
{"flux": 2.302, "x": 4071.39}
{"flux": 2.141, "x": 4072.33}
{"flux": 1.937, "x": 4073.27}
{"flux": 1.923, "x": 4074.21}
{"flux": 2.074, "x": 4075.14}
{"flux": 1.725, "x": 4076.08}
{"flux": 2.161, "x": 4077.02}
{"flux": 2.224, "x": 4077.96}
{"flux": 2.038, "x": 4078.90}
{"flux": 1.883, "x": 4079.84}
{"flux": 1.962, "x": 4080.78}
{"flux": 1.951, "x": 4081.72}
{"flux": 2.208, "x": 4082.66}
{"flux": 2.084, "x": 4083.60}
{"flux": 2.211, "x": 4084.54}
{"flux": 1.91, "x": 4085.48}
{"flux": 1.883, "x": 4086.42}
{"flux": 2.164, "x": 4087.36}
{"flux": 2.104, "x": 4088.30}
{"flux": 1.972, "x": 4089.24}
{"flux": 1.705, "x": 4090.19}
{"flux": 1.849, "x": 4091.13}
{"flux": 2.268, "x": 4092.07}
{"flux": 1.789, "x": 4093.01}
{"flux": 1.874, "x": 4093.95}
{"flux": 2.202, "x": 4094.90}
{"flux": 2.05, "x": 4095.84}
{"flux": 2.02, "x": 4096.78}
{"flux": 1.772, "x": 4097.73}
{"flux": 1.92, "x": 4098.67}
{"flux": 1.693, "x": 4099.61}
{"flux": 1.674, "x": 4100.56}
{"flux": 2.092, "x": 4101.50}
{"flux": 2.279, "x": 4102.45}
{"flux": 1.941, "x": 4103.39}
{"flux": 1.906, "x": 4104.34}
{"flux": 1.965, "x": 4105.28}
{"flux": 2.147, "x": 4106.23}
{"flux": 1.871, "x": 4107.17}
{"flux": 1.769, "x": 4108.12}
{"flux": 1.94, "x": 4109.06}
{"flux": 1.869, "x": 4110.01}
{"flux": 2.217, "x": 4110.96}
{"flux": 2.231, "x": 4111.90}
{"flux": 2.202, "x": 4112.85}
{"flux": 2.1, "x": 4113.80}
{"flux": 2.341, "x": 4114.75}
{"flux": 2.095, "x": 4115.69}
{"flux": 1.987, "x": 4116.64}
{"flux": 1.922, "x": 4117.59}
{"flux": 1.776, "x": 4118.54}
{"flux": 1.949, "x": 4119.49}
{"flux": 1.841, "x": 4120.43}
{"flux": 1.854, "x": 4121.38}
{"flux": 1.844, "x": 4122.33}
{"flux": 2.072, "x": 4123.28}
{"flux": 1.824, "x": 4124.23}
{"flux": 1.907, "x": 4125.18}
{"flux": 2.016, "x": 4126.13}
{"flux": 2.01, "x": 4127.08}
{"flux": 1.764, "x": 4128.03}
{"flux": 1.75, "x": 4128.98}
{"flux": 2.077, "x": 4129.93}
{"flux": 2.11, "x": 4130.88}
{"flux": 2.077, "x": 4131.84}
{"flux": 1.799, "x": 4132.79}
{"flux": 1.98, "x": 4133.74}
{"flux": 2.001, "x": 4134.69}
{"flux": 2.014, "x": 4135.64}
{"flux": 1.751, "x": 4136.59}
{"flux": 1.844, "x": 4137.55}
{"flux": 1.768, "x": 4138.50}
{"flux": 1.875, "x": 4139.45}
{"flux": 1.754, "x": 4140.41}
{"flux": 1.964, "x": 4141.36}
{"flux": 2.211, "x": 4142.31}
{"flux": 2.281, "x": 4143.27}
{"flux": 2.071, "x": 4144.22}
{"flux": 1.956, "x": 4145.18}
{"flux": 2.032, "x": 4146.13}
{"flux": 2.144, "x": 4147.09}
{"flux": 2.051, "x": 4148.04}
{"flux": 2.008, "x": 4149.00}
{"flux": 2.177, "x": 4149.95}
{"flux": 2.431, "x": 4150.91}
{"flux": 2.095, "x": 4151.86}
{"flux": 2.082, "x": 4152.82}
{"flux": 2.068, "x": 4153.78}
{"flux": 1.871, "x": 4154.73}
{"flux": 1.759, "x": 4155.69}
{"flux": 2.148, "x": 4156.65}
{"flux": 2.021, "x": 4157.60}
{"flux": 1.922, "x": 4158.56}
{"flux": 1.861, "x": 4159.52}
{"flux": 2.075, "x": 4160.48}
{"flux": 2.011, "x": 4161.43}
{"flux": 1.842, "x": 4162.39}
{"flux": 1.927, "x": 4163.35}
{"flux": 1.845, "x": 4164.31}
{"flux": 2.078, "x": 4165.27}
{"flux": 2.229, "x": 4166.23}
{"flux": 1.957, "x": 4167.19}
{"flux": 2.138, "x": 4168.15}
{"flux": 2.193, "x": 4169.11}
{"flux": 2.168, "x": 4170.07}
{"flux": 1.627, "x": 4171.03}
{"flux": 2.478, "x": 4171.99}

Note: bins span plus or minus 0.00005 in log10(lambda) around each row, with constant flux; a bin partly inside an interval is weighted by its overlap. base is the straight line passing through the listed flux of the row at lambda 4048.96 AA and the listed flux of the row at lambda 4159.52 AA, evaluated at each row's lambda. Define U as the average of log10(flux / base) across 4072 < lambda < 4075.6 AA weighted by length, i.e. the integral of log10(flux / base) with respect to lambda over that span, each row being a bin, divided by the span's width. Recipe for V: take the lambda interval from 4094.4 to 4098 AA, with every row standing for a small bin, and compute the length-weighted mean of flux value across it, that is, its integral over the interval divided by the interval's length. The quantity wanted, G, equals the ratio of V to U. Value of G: 2162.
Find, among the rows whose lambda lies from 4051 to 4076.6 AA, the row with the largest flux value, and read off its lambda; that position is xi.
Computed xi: 4052.69 AA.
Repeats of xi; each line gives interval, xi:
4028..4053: 4045.23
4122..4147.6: 4143.27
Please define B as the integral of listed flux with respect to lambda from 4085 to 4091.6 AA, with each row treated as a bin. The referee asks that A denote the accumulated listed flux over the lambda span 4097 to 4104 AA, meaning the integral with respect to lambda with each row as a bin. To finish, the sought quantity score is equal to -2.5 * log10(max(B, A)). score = -2.82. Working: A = 13.4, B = 12.8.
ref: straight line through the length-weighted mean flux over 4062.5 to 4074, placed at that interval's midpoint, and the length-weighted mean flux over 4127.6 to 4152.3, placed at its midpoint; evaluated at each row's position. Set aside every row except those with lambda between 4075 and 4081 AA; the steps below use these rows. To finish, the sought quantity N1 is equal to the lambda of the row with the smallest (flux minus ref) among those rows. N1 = 4076.08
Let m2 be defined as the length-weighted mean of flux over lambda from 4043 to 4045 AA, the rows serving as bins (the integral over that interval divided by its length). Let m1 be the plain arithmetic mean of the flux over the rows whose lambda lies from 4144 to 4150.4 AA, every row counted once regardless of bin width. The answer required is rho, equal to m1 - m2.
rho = -0.05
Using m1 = 2.063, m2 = 2.11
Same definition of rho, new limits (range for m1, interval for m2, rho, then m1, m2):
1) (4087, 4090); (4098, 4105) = 0.15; 2.080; 1.93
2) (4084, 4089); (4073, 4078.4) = 0.04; 2.054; 2.01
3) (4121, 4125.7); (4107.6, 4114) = -0.14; 1.900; 2.04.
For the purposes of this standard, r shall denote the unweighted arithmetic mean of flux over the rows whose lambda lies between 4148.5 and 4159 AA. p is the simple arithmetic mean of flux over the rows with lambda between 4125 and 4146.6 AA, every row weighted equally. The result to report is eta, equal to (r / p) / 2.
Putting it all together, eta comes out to 0.524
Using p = 1.96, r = 2.05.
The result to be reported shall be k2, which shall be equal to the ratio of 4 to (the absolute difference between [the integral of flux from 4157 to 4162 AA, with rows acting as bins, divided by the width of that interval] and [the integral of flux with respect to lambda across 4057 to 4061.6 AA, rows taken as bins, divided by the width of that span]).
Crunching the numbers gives 63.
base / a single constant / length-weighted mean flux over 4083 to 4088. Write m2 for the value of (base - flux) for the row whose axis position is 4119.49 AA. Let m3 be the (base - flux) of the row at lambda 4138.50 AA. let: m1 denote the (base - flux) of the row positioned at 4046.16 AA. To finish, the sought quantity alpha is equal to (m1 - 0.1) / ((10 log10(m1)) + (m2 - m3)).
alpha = -0.005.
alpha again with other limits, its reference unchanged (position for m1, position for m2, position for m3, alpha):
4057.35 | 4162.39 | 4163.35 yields 0.005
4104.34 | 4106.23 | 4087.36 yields -0.006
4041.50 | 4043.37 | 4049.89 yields -0.013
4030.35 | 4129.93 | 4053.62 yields -0.010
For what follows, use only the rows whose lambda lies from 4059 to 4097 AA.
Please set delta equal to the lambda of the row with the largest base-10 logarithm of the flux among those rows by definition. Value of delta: 4066.71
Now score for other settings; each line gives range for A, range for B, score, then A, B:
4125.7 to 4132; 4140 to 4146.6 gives -2.82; 12.4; 13.5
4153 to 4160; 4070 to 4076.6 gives -2.84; 13.7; 13.2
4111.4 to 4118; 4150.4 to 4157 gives -2.87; 14.0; 13.6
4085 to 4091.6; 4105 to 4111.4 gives -2.77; 12.8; 12.6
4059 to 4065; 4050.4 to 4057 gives -2.86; 12.3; 13.9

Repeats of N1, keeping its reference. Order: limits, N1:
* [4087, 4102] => 4100.56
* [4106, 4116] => 4108.12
